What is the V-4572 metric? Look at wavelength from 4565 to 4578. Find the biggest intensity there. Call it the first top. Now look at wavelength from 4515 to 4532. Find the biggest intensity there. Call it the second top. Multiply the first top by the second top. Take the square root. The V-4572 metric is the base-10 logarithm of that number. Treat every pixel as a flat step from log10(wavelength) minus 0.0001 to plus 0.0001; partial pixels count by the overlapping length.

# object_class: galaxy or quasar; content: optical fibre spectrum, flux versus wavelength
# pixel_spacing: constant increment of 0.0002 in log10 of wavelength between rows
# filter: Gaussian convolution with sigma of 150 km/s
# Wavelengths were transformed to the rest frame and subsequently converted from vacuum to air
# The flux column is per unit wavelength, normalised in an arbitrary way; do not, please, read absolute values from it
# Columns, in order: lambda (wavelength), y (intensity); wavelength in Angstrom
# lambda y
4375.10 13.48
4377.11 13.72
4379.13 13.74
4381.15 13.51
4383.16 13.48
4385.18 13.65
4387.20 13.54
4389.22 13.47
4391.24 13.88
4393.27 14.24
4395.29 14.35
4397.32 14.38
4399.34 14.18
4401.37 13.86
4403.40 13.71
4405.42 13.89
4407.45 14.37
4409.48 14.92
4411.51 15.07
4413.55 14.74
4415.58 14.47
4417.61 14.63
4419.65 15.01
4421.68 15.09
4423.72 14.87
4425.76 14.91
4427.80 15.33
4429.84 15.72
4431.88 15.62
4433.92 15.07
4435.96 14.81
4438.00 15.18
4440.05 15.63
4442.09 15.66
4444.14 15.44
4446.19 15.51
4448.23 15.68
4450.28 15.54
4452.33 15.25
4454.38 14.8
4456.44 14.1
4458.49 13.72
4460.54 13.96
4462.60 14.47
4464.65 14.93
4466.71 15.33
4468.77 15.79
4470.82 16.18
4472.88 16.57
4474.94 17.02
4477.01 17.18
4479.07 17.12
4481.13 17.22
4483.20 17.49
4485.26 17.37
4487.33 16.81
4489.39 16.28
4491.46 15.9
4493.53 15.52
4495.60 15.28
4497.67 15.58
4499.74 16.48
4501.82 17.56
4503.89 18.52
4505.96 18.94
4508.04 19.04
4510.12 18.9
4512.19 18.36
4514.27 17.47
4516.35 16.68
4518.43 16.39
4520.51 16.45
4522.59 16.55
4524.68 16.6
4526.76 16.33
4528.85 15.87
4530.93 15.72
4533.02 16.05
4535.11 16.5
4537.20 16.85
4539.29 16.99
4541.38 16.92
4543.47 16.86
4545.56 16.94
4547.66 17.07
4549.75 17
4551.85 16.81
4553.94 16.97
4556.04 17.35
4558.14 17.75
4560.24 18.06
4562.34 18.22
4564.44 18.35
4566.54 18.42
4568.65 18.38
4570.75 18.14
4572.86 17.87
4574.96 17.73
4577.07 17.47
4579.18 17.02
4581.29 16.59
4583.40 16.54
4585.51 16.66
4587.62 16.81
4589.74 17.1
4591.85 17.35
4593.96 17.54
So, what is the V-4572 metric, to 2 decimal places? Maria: 1.24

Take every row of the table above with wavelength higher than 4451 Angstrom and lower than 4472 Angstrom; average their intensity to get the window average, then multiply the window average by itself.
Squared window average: 221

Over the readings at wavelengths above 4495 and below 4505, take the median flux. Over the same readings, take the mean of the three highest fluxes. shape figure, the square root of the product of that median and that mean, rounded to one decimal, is 17.0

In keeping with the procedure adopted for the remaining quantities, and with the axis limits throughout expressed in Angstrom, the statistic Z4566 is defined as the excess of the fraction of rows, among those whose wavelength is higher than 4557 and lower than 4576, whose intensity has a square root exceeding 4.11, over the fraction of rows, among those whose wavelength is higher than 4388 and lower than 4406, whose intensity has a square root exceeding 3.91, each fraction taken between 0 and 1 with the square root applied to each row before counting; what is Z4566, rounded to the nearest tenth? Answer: 1.0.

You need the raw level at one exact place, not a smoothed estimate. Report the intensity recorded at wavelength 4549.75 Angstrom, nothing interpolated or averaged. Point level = 17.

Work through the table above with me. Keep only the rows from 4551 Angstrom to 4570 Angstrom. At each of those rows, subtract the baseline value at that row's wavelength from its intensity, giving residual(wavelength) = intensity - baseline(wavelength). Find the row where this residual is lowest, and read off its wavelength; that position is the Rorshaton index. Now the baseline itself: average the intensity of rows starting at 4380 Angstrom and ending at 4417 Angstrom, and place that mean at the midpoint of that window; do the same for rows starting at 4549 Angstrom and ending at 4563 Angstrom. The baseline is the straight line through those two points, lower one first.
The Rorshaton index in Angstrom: 4551.85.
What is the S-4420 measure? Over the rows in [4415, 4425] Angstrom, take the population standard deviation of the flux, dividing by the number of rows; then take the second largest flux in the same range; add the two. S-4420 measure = 15.2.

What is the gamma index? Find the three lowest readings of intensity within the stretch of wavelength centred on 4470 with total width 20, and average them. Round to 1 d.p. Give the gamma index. 14.5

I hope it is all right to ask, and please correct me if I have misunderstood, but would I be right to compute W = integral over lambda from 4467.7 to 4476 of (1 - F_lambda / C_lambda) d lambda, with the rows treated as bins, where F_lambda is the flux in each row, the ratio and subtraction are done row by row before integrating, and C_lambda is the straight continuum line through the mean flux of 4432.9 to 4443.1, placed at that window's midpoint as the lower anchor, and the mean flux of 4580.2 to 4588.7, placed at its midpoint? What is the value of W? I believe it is -0.4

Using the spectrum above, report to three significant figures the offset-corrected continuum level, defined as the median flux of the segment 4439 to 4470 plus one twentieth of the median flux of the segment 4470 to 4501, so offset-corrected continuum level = 16.2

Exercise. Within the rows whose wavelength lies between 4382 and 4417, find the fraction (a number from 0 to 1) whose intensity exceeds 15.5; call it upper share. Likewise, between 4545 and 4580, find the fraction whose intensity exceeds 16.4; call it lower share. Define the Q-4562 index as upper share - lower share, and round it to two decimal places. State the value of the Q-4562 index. -1.00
